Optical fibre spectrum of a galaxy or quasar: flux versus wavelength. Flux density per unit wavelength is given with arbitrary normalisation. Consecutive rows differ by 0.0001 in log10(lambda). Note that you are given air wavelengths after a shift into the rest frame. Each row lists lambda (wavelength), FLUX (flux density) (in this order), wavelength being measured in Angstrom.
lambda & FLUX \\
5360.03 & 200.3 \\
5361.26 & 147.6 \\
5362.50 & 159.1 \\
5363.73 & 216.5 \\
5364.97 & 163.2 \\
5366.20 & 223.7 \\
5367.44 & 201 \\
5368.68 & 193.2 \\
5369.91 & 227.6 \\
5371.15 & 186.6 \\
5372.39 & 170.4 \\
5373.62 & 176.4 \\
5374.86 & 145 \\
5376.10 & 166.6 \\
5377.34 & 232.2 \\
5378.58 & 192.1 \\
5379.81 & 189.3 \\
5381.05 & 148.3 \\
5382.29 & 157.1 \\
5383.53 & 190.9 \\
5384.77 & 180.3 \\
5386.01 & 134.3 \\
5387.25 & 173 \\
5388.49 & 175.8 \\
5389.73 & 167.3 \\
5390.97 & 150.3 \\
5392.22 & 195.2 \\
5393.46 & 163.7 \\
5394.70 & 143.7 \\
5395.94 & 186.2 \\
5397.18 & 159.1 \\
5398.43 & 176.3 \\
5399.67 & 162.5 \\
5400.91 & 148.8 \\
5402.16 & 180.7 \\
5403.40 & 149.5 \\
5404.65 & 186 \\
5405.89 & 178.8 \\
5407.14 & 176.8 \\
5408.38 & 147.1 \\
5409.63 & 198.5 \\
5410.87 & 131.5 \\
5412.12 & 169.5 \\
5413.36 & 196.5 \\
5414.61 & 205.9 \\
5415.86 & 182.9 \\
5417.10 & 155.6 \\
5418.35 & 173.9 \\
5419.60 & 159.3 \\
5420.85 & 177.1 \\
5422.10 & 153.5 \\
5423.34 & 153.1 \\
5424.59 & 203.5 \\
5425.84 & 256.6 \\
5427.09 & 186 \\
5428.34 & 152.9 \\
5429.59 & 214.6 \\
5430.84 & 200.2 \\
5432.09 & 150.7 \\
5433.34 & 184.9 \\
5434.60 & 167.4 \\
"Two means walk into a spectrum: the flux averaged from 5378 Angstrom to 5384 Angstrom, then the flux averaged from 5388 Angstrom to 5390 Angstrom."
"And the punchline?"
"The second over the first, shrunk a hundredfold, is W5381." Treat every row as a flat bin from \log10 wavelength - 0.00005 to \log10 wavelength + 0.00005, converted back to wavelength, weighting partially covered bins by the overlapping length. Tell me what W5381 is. 0.0098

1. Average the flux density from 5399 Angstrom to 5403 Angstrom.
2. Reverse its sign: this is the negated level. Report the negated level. -164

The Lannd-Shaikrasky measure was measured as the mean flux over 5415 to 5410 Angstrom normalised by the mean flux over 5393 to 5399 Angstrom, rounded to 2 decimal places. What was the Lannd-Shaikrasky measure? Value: 1.06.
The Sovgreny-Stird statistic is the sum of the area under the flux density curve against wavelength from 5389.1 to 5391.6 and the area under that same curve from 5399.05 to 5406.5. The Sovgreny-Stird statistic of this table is 1646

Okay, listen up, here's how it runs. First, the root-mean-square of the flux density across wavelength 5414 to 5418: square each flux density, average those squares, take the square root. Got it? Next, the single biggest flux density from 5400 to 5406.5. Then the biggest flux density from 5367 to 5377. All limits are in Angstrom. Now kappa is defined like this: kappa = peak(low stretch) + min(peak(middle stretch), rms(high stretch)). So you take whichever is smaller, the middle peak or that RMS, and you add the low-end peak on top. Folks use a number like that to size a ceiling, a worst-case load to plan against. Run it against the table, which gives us 410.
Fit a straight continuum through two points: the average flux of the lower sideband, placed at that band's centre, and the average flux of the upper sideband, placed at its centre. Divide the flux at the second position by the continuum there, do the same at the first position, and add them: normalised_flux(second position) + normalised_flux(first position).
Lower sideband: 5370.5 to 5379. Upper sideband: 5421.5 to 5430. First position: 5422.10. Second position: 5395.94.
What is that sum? 1.83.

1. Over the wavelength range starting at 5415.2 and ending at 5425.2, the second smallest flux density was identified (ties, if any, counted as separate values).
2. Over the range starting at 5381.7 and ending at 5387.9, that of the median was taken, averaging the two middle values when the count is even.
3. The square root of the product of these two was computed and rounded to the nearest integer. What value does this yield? 163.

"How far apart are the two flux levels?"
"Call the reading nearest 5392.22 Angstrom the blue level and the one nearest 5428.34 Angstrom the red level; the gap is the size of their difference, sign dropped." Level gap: 42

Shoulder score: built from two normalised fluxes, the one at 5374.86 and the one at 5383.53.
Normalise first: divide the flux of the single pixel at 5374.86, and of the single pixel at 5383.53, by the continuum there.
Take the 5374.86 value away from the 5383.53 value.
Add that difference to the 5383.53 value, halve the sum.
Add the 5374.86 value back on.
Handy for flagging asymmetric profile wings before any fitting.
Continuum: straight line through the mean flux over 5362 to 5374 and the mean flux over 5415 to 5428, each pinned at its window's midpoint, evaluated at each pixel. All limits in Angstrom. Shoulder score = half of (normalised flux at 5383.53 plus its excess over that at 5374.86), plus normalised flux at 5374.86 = 1.39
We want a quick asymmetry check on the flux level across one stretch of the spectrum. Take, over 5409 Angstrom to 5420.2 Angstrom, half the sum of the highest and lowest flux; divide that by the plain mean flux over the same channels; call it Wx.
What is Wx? 0.96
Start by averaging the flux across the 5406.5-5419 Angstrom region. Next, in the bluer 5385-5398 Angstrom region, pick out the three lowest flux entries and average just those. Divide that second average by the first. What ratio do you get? 0.82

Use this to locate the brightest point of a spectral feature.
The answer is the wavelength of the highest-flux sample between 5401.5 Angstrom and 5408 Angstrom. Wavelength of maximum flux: 5404.65 Angstrom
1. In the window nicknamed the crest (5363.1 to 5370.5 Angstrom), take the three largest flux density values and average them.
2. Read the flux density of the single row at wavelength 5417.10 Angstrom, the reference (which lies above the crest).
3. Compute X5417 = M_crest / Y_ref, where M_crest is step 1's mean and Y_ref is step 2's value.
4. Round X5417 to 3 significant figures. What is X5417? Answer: 1.43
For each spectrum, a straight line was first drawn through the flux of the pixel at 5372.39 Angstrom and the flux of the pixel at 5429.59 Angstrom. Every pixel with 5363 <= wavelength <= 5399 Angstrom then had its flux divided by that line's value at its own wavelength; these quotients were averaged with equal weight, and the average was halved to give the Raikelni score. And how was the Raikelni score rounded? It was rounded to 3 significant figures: 0.507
